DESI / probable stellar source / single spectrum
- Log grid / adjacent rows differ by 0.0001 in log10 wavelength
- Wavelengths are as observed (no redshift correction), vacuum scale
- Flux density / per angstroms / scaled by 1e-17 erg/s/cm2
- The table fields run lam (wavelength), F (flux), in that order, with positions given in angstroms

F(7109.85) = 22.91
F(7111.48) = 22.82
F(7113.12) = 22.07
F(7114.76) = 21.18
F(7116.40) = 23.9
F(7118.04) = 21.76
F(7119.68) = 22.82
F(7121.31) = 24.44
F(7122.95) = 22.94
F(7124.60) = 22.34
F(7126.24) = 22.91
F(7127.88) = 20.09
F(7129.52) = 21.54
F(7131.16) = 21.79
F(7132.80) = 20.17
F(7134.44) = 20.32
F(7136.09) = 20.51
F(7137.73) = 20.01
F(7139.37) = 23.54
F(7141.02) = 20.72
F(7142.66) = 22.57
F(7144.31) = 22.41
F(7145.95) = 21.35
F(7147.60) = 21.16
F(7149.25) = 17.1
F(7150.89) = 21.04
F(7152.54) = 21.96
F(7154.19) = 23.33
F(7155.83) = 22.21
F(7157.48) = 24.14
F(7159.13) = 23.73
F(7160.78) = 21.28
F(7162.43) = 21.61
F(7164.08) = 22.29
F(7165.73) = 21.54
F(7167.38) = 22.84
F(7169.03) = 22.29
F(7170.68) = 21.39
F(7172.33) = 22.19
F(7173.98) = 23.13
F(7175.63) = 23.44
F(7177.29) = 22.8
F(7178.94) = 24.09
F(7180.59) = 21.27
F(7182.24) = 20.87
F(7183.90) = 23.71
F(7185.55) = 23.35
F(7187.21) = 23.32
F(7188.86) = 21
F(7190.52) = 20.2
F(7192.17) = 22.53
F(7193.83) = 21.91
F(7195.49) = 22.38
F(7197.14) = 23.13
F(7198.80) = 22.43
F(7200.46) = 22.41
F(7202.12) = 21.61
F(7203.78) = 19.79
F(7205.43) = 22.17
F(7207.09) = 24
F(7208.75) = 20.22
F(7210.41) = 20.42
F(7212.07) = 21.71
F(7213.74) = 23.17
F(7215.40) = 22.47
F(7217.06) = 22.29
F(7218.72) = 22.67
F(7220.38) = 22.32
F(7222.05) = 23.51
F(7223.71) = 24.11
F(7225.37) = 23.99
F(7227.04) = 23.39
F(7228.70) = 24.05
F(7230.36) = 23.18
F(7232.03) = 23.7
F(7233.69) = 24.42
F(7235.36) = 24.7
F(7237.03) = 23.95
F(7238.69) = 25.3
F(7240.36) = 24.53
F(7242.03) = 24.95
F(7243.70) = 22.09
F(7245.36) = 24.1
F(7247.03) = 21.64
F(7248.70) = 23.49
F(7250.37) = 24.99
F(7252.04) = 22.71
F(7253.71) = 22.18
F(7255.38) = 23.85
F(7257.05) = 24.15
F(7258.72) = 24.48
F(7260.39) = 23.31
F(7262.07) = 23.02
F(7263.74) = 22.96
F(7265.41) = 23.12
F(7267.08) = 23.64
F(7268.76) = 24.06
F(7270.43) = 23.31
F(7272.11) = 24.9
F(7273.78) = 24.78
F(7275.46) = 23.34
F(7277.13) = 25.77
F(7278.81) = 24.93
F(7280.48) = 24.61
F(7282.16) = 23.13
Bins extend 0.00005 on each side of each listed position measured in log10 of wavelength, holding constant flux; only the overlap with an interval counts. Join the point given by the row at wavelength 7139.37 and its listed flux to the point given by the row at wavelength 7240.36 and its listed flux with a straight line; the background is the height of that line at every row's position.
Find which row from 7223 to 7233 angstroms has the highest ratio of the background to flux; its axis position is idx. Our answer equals 7230.36 angstroms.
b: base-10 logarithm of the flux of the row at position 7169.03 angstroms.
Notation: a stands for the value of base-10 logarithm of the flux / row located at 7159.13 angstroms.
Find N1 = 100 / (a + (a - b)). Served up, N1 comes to 71.3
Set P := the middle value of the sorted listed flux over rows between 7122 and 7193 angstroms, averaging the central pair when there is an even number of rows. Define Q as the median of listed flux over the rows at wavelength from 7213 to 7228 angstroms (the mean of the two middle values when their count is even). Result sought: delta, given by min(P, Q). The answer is 22.2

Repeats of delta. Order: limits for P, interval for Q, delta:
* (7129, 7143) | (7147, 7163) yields 20.7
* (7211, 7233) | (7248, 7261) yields 23.2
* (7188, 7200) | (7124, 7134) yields 21.7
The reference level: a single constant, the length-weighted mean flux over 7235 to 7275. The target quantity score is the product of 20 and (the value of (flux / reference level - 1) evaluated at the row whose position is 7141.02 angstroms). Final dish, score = -2.5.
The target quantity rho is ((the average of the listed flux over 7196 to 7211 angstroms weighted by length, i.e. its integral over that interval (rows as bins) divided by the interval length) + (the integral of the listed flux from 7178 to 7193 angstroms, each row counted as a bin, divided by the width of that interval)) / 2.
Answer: 22.1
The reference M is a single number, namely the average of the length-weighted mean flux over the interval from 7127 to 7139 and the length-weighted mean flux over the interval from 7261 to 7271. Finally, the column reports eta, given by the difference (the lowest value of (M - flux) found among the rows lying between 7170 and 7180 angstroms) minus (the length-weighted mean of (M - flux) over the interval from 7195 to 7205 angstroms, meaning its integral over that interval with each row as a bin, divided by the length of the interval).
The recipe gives -2.1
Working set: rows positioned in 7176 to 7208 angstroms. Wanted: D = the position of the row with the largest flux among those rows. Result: 7178.94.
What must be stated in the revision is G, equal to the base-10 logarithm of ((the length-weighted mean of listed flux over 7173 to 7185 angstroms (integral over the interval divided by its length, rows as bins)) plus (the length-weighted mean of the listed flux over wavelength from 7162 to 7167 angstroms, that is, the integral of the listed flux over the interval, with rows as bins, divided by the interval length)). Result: 1.65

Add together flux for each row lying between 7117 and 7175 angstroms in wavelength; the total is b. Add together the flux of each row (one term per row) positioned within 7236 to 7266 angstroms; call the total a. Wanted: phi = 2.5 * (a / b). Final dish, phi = 1.4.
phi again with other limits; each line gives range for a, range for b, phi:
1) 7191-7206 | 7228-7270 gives 0.8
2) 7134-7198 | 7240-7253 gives 11.4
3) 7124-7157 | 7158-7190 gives 2.5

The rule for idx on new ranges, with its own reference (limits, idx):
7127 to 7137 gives 7127.88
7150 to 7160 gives 7150.89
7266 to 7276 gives 7275.46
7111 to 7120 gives 7114.76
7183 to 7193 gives 7190.52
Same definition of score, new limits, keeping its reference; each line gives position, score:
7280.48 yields 0.7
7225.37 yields 0.2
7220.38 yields -1.2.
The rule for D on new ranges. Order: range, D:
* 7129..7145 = 7139.37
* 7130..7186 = 7157.48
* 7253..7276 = 7272.11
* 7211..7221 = 7213.74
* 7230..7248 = 7238.69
